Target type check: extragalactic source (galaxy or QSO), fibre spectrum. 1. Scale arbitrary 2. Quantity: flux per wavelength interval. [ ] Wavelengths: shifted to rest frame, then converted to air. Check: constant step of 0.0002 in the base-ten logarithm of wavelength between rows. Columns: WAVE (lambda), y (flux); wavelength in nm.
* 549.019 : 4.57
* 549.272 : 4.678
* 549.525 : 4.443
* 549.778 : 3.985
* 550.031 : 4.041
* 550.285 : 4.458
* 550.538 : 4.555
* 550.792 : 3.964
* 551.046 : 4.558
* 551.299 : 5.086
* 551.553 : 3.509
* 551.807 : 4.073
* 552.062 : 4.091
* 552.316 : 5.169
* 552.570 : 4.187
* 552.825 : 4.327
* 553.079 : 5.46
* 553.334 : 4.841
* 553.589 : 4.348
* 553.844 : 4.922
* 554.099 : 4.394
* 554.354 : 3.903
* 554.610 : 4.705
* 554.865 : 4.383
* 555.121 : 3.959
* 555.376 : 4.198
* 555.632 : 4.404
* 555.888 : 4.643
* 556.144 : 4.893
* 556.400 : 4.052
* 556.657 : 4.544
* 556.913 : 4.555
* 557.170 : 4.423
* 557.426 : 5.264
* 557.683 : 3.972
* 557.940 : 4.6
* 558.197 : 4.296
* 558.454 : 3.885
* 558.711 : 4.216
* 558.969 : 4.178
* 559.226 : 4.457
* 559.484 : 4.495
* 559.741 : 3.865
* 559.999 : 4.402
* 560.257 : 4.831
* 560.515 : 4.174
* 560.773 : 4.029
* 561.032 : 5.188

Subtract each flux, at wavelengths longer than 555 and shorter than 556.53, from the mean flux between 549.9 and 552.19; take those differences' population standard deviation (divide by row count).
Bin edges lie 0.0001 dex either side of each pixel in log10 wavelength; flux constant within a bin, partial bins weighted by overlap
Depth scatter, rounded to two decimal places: 0.33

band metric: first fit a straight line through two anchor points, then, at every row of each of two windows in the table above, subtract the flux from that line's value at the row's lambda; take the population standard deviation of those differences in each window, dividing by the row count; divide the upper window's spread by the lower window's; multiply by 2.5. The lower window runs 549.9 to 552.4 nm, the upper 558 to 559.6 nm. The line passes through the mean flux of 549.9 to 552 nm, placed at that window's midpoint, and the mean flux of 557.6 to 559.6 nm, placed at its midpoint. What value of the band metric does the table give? 1.0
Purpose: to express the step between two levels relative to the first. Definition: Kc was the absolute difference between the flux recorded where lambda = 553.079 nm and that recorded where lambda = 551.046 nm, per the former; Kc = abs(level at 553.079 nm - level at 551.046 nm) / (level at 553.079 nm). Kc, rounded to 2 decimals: 0.17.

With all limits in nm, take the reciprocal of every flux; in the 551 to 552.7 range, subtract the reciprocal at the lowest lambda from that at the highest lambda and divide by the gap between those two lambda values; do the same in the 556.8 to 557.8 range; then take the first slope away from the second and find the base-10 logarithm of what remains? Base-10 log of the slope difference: -1.5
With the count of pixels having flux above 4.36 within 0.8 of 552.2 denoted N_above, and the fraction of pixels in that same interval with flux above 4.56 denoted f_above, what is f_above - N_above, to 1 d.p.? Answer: -0.8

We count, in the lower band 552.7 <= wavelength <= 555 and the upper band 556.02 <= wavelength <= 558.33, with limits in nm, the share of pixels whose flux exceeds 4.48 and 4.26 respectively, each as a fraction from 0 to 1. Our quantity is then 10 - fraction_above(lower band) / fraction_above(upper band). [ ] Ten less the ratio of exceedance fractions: 9.43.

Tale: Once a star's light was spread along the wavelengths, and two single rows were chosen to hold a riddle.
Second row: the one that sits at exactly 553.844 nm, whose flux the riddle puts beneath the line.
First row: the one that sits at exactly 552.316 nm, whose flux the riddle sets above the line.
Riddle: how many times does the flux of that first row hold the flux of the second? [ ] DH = 1.05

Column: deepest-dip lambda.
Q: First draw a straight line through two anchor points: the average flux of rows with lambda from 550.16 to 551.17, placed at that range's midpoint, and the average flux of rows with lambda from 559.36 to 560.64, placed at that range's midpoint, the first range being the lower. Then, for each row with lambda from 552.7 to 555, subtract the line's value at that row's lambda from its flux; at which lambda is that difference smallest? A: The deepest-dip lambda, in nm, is 554.354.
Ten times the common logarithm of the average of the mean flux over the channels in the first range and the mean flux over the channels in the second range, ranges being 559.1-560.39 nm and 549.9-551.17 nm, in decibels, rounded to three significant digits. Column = 6.40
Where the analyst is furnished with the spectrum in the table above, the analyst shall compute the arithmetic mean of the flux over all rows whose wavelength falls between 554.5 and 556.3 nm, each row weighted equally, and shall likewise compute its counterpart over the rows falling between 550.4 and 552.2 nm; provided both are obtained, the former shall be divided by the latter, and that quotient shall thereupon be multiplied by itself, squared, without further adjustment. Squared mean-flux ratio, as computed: 1.09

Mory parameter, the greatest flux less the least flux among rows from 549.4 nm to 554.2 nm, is 1.95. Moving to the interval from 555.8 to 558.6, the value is 1.38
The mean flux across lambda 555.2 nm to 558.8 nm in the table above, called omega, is 4.42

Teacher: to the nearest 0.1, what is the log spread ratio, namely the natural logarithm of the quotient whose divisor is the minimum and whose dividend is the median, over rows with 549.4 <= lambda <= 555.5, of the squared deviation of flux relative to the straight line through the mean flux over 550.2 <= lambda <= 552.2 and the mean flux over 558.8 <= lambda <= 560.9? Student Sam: 4.0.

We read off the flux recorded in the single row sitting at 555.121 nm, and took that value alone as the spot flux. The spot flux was 3.959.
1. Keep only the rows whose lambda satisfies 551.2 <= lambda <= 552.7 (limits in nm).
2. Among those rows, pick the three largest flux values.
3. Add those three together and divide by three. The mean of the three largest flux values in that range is 4.81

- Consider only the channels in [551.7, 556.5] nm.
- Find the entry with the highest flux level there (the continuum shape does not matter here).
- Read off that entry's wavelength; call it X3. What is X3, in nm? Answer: 553.079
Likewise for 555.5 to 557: 556.144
